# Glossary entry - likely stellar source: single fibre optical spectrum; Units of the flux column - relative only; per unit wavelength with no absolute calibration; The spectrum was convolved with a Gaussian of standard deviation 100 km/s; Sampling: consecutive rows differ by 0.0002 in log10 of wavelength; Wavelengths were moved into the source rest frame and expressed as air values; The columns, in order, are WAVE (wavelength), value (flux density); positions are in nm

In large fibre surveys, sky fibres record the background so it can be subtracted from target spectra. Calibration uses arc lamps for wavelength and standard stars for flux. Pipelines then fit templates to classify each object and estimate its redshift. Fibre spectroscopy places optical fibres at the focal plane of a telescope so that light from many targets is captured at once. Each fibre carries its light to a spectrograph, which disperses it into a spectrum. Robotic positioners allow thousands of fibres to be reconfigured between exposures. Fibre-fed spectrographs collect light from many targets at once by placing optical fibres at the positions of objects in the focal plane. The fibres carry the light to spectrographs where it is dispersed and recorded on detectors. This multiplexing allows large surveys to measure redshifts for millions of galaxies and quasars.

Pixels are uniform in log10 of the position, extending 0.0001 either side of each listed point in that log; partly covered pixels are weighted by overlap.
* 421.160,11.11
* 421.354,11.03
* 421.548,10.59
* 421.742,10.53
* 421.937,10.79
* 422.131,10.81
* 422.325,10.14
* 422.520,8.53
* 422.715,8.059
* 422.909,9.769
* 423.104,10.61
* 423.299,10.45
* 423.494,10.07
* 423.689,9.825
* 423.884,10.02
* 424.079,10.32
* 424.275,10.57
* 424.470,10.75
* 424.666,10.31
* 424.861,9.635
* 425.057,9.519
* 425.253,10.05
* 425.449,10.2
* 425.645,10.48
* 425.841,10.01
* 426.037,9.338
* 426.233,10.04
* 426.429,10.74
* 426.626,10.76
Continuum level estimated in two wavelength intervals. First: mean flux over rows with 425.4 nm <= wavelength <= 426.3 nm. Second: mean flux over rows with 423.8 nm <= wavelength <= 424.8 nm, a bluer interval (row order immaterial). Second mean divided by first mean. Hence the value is 1.04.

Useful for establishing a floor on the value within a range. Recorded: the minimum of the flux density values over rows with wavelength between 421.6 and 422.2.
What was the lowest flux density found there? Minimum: 10.53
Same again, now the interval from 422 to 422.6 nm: 8.53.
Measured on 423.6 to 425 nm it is 9.635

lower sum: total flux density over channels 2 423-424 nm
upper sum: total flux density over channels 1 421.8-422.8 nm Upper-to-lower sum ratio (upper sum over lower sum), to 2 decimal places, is 0.95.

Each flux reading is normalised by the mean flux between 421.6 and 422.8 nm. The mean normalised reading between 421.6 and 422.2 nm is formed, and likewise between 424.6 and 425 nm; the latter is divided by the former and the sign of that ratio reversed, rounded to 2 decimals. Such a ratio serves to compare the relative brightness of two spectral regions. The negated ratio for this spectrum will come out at -0.93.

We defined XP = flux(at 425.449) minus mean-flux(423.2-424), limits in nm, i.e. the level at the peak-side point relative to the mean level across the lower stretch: 0.1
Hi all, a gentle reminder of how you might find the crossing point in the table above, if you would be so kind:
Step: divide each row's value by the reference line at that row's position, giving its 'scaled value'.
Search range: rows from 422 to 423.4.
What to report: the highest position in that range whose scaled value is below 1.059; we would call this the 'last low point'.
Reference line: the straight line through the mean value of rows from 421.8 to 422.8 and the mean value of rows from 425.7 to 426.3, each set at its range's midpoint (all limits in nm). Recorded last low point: 422.909 nm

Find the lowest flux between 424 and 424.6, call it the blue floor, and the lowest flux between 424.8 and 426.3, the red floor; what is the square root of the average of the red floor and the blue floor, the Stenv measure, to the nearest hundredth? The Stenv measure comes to 3.14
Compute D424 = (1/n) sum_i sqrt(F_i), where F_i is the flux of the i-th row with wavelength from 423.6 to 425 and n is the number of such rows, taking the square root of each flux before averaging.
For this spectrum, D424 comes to 3.19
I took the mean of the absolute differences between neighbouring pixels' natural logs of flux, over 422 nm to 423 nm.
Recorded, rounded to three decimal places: 0.122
